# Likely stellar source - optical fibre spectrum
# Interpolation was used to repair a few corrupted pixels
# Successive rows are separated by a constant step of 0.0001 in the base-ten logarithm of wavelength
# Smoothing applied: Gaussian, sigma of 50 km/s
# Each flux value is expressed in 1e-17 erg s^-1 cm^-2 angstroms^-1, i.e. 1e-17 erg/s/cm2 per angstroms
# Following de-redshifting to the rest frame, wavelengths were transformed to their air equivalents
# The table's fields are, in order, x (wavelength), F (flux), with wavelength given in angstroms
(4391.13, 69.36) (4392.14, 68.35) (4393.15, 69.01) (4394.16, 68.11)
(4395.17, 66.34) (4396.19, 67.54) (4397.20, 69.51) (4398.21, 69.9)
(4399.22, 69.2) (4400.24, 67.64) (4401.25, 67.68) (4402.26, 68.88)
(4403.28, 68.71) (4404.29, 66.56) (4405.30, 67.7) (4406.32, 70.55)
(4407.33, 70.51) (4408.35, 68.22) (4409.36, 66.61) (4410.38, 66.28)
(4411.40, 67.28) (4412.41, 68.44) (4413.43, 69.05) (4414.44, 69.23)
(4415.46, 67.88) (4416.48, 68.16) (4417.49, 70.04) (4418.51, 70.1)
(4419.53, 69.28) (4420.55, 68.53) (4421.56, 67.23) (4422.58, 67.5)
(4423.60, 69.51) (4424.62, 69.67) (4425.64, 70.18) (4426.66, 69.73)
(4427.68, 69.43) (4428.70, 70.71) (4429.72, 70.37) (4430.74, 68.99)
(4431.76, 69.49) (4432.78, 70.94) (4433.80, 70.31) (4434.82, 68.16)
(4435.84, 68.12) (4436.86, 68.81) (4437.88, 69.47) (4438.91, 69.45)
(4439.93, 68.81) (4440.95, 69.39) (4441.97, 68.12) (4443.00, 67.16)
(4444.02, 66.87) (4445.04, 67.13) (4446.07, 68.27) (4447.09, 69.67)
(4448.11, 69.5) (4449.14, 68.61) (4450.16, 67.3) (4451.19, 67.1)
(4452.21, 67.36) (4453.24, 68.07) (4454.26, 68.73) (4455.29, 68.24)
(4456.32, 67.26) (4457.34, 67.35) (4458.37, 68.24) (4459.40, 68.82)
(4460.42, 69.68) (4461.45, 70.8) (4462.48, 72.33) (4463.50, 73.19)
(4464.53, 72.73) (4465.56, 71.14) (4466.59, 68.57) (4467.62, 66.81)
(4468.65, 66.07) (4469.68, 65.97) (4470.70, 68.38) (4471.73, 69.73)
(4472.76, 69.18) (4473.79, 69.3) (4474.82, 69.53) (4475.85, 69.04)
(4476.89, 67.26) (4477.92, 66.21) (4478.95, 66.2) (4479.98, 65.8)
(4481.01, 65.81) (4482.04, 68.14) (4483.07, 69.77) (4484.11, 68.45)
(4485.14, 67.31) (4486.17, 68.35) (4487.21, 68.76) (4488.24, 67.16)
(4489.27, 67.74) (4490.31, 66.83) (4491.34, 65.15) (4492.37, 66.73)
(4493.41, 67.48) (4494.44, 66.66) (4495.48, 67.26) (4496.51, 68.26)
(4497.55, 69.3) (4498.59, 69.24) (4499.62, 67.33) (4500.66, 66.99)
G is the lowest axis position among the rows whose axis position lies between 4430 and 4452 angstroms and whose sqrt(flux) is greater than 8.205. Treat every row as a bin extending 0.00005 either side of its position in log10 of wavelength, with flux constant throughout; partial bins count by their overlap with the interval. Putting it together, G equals 4430.74 angstroms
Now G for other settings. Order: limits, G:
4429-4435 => 4429.72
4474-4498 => 4474.82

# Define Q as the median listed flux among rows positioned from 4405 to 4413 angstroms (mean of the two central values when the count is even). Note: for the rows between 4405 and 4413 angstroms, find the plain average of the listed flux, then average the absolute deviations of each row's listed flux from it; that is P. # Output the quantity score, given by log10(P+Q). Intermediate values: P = 1.23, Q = 68.0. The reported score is 1.84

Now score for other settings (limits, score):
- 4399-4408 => 1.84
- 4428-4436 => 1.85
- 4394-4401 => 1.84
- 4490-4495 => 1.83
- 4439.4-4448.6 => 1.84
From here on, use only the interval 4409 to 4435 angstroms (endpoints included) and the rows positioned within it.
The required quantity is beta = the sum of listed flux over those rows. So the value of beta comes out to 1793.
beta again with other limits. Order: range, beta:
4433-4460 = 1776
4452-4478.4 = 1790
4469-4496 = 1758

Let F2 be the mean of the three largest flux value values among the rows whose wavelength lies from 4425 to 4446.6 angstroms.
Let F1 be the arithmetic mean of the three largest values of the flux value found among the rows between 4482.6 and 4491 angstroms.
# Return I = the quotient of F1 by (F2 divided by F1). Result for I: 67.4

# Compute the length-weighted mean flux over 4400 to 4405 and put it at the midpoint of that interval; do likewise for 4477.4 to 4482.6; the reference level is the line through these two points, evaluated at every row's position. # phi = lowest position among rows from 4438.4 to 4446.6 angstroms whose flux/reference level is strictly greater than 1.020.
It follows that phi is 4438.91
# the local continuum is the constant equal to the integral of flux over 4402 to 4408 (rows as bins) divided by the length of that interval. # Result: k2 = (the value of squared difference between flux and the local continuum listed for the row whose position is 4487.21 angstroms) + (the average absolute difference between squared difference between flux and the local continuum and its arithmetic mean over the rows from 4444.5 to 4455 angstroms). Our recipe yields 1.0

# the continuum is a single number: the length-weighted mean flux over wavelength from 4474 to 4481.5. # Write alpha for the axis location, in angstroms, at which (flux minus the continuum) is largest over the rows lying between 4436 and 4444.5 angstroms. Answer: 4437.88 angstroms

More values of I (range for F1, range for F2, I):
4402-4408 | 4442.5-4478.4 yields 67.3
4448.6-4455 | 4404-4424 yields 66.6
